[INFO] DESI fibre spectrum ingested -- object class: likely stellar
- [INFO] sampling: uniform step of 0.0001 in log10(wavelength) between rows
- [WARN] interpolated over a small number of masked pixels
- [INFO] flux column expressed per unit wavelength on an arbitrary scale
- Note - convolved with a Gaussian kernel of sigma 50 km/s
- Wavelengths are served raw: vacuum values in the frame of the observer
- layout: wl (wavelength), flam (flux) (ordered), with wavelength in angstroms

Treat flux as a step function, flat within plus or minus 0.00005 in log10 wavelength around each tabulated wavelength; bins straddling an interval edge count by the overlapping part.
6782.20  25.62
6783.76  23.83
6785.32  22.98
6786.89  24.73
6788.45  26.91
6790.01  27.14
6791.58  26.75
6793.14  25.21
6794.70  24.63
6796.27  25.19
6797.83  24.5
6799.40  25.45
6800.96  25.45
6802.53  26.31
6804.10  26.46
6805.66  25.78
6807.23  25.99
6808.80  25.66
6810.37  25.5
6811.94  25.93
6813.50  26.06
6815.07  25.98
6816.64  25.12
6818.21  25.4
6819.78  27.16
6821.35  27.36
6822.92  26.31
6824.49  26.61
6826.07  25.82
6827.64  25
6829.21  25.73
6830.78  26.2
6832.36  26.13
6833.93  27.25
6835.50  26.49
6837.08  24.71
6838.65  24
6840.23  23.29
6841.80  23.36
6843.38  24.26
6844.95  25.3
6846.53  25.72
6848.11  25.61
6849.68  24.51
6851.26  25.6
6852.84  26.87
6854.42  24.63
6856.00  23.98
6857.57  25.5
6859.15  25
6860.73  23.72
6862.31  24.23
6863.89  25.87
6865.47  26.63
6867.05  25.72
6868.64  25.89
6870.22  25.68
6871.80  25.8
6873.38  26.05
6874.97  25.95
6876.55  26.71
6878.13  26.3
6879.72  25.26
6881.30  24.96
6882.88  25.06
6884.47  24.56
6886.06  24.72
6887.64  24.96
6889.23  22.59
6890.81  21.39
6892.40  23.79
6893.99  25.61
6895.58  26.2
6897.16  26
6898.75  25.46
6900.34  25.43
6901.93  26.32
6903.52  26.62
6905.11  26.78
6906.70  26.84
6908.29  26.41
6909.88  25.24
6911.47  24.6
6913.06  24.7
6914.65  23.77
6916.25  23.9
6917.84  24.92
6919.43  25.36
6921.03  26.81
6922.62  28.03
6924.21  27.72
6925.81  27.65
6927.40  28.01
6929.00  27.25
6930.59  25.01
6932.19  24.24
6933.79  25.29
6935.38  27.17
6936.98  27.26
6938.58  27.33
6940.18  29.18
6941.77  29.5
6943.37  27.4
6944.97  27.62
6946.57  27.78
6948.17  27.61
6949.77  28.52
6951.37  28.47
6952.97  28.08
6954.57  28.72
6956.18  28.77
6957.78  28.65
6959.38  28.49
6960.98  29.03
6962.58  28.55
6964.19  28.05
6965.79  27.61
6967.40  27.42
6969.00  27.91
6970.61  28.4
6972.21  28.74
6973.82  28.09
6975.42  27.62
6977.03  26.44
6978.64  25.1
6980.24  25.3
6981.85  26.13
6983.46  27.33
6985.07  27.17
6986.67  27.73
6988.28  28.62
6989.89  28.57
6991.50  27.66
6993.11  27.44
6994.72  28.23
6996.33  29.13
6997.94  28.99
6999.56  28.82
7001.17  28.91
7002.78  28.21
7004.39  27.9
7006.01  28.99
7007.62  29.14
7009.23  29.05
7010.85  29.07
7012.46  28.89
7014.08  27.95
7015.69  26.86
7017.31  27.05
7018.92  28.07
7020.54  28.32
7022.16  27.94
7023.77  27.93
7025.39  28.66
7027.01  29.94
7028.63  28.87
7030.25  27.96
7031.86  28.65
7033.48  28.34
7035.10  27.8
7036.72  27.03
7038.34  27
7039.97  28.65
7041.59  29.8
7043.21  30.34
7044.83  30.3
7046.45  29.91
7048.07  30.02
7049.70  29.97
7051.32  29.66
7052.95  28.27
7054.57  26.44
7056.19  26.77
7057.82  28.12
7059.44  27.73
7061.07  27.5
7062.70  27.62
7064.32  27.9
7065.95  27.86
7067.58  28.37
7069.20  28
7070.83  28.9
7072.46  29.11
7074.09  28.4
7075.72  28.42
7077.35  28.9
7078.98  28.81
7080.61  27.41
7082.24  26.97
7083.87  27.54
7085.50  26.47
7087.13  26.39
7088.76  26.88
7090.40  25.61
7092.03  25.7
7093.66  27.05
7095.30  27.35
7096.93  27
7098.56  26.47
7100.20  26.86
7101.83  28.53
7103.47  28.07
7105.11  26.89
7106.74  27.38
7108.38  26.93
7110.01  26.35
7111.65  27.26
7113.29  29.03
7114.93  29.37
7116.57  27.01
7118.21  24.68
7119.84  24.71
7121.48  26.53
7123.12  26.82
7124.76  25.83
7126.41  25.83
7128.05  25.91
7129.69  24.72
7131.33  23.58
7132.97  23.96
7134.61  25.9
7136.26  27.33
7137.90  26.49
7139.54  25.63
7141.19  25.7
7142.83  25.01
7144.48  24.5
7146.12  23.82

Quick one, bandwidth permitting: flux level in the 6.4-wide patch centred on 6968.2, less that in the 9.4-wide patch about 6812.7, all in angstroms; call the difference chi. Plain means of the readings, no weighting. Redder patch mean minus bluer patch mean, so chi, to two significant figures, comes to 2.1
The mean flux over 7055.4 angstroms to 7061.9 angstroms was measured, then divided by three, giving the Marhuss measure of 9.2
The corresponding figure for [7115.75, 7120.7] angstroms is 8.5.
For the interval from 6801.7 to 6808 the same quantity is 8.7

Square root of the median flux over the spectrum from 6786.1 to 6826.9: 5.09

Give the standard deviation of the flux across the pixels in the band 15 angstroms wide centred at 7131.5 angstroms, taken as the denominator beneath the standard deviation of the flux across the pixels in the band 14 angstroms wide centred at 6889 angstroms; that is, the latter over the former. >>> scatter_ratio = 1.26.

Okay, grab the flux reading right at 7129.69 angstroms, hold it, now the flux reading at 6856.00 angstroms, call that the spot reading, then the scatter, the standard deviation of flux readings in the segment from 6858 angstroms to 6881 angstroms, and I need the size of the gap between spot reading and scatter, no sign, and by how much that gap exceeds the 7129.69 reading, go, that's -1.6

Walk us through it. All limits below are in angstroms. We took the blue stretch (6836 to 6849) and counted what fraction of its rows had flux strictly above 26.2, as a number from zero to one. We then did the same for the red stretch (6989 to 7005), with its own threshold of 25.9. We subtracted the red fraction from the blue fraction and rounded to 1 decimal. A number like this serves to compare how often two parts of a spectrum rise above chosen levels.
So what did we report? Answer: -1.0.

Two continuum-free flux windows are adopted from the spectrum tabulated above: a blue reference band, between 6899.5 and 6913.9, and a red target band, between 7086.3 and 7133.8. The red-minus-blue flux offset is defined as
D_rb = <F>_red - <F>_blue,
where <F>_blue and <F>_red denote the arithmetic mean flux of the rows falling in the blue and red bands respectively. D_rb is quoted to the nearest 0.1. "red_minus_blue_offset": 0.6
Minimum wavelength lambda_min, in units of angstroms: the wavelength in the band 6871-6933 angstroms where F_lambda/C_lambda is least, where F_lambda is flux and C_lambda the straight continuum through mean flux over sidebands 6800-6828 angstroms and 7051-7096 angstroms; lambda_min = 6890.81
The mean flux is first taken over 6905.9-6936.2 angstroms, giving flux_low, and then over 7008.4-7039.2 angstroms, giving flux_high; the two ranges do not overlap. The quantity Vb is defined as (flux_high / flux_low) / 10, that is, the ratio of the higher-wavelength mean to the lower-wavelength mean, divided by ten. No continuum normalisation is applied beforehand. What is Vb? 0.109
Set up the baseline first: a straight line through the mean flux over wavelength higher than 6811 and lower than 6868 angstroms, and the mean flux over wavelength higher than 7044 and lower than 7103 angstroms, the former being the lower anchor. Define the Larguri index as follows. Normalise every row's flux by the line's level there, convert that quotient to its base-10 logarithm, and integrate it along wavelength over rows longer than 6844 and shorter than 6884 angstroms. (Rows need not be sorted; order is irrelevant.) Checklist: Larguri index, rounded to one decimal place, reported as -0.2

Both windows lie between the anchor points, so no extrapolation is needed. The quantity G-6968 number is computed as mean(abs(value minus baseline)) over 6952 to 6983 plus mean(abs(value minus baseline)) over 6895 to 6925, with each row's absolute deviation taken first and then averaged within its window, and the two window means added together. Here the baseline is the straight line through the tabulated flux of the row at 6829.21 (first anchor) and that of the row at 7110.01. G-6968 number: 2.86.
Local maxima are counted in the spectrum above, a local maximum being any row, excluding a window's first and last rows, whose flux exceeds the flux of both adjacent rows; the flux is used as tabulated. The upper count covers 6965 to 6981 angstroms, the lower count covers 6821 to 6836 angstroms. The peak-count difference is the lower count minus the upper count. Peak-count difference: 2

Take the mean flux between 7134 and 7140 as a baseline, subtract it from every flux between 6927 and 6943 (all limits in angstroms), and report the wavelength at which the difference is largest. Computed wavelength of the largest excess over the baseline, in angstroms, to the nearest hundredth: 6941.77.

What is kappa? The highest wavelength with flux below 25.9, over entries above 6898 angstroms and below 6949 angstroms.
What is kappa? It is 6933.79 angstroms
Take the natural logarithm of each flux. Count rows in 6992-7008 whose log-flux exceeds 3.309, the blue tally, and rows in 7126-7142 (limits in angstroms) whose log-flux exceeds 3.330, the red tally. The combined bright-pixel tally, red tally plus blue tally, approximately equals 10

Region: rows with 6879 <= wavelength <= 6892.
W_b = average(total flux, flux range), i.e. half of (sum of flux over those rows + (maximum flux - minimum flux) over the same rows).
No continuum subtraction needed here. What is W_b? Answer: 99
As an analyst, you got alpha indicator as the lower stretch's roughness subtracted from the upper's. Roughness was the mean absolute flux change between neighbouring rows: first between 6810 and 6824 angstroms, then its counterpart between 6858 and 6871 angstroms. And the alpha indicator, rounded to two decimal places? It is 0.18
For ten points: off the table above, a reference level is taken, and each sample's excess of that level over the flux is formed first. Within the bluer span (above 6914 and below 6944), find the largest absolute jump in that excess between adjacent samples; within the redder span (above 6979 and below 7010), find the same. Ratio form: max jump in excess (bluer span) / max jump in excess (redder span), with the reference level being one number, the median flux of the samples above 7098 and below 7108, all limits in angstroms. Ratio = 1.87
